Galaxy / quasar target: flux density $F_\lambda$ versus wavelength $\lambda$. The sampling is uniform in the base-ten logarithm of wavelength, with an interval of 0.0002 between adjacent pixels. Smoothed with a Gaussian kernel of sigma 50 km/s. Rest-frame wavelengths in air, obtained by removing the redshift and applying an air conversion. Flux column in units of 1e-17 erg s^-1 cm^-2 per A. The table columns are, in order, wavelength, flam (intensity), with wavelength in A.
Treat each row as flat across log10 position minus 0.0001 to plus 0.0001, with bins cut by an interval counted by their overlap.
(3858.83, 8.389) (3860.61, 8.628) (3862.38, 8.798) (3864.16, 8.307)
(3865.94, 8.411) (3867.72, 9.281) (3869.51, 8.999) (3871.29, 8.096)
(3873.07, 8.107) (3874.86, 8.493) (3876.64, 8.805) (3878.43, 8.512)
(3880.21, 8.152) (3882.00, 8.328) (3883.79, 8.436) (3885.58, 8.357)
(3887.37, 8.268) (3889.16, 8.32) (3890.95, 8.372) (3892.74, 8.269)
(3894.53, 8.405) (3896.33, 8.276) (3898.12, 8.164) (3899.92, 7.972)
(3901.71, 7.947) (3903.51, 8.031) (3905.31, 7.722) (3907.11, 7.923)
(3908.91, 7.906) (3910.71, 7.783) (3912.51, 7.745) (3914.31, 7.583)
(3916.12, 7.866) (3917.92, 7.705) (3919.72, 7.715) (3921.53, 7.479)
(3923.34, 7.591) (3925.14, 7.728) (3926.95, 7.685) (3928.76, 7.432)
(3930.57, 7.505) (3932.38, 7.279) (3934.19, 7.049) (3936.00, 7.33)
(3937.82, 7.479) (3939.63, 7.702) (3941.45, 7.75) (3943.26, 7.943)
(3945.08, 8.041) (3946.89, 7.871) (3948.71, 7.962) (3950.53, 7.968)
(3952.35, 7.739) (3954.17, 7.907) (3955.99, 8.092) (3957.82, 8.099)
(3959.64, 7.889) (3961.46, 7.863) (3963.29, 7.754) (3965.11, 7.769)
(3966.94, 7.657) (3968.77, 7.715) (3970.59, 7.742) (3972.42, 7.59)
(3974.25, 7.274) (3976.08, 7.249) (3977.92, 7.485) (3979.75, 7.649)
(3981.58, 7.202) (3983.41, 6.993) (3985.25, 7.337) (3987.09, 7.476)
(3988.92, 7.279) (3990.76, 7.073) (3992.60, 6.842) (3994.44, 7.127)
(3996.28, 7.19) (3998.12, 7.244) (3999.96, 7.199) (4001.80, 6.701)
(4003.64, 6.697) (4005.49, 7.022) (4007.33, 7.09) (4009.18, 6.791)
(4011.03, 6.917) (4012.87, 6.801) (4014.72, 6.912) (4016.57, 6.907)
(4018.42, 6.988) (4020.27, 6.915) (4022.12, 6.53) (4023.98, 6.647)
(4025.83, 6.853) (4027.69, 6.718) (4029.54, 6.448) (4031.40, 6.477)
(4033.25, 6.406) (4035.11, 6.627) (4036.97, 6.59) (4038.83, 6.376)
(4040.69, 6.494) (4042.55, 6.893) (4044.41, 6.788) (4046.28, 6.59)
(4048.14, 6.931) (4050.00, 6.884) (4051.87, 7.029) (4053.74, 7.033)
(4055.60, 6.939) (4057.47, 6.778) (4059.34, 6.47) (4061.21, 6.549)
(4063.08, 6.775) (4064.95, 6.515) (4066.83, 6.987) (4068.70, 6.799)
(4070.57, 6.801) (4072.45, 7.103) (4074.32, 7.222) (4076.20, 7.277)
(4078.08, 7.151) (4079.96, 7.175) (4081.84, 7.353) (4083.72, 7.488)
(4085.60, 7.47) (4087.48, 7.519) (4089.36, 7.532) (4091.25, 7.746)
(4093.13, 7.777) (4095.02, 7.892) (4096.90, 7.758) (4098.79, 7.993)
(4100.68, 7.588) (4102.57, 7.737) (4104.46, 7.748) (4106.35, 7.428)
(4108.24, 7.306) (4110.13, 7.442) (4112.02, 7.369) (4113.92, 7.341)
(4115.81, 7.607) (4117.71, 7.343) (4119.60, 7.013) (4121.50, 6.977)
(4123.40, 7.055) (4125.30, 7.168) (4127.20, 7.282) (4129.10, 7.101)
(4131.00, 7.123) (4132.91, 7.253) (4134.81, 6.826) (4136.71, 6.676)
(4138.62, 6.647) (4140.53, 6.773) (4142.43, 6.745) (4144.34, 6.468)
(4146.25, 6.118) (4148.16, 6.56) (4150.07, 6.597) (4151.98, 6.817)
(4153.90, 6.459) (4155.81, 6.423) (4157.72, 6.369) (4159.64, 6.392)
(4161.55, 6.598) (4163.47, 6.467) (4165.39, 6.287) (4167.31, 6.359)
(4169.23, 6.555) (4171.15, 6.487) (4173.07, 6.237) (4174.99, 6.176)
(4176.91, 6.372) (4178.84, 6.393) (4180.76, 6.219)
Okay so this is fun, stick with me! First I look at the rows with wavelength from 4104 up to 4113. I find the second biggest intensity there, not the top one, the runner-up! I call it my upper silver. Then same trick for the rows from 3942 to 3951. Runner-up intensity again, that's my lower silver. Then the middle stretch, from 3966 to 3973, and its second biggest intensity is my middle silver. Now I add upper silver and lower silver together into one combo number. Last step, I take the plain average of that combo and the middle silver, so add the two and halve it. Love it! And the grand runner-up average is 11.6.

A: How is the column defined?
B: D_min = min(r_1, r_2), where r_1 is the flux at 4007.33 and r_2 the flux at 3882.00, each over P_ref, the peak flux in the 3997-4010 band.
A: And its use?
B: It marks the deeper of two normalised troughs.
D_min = 0.98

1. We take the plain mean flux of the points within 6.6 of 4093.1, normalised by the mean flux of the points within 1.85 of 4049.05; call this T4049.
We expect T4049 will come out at 1.12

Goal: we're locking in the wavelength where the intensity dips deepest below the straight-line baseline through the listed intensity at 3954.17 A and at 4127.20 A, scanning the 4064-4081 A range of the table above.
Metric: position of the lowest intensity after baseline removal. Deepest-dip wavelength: 4064.95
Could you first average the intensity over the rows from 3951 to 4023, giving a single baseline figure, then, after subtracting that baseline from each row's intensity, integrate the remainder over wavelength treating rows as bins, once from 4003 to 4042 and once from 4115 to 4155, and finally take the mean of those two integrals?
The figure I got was -20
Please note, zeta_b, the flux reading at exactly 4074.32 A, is 7.222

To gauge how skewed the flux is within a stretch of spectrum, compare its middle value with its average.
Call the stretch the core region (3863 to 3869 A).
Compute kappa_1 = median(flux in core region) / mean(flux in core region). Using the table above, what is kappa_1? 0.97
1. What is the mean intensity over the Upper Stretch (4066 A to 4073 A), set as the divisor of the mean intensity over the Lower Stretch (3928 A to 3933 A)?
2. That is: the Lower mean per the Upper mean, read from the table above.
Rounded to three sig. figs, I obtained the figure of 1.07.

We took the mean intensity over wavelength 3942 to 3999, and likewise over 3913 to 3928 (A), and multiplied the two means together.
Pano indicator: 58.1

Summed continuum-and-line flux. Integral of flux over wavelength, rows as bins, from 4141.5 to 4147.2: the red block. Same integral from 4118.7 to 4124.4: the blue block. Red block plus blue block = 77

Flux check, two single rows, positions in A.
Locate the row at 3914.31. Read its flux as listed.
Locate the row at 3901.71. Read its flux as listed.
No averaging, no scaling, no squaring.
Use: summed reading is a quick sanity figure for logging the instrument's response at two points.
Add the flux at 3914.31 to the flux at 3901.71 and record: 15.5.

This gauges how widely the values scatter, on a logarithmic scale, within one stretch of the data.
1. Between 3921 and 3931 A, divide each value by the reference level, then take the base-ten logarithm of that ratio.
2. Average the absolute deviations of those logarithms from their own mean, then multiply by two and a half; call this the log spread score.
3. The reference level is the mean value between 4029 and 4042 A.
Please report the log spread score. 0.014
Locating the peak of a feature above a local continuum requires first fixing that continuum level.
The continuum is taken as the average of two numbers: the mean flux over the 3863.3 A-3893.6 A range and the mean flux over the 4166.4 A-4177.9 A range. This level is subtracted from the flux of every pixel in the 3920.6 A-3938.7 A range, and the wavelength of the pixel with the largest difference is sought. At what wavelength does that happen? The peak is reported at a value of 3925.14 A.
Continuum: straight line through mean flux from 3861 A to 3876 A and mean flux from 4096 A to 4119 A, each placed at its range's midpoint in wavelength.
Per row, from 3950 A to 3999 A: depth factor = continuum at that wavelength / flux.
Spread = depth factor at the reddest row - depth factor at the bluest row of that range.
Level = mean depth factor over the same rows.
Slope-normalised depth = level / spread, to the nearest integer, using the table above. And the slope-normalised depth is 14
